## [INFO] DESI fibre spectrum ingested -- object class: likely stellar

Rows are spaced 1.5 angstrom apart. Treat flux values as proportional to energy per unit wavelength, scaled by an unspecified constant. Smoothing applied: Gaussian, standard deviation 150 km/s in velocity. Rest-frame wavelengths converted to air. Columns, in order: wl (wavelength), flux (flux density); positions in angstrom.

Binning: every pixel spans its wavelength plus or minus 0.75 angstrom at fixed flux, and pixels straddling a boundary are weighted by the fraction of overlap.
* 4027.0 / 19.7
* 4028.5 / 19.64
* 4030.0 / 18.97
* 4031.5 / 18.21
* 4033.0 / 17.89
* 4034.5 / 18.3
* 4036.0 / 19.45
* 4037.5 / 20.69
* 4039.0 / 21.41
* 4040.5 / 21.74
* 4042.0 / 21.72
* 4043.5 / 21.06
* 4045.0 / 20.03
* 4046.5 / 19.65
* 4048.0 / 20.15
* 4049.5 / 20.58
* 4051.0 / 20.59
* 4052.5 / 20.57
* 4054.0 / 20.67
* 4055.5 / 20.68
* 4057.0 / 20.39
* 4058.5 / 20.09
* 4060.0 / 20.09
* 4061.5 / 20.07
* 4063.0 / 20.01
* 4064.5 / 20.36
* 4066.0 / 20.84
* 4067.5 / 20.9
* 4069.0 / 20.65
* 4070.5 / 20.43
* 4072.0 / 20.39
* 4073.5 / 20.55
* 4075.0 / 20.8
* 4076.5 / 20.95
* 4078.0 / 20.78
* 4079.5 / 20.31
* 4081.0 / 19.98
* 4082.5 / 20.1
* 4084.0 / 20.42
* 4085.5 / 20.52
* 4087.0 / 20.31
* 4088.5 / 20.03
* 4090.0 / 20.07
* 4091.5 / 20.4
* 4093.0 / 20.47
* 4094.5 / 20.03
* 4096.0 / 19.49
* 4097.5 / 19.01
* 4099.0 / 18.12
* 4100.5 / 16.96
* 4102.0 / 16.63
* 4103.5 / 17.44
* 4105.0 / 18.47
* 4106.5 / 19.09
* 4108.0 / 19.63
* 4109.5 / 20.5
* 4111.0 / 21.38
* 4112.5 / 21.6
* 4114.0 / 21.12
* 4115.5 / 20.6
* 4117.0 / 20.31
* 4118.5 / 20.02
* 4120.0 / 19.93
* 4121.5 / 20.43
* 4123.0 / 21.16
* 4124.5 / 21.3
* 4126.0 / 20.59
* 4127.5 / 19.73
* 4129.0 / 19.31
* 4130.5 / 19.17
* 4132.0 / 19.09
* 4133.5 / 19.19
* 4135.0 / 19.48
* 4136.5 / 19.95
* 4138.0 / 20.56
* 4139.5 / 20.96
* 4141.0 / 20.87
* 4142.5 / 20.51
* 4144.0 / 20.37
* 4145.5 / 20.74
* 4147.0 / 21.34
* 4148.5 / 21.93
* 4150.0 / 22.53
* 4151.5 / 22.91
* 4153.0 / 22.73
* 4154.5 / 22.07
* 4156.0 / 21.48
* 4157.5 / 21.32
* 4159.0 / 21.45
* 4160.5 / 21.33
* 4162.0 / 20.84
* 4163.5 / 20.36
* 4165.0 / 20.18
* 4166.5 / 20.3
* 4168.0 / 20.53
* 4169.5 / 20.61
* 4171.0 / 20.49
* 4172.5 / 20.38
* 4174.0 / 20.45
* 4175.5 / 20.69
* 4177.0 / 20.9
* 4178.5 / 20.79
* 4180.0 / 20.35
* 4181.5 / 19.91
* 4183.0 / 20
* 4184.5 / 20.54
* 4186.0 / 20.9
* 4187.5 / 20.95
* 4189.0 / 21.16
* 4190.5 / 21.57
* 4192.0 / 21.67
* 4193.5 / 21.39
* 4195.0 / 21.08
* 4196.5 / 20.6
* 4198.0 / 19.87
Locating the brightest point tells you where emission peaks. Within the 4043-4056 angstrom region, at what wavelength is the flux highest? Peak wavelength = 4043.5 angstrom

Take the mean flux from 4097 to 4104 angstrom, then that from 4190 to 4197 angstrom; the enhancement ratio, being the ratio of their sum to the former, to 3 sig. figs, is 2.21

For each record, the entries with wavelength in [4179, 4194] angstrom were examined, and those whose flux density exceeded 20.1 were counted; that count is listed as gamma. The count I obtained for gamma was 8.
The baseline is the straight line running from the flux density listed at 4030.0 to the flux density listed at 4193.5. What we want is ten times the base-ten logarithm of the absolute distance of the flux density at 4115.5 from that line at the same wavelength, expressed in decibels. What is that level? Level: -4.4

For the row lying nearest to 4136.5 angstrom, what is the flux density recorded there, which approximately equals 19.95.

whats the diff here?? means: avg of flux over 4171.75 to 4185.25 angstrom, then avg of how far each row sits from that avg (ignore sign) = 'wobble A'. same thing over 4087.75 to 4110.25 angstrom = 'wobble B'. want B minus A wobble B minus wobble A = 0.8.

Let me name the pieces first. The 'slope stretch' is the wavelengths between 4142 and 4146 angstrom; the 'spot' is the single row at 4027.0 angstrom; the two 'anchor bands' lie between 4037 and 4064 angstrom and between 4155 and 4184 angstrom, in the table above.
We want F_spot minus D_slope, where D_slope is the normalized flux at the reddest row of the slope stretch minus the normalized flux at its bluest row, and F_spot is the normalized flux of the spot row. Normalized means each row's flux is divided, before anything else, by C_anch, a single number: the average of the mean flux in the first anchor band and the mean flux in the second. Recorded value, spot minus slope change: 0.94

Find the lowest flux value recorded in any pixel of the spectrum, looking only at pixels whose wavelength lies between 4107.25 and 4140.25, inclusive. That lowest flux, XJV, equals 19.09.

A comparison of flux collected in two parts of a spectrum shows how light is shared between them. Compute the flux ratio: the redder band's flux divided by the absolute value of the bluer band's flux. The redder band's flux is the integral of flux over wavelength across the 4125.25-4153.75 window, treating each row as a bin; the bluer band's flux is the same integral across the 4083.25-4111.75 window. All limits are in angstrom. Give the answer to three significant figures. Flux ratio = 1.06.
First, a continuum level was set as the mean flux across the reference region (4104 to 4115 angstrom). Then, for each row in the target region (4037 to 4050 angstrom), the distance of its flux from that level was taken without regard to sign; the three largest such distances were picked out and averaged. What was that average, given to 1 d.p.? 1.4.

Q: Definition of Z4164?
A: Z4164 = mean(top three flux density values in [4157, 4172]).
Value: 21.4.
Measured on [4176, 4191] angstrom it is 21.2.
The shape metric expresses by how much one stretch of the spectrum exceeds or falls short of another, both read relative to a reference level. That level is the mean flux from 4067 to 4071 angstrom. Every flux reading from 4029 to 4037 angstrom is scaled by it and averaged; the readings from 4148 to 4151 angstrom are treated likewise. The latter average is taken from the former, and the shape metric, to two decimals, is -0.18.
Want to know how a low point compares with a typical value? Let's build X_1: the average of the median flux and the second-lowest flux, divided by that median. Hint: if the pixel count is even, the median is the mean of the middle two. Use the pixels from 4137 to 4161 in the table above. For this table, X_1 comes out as 0.981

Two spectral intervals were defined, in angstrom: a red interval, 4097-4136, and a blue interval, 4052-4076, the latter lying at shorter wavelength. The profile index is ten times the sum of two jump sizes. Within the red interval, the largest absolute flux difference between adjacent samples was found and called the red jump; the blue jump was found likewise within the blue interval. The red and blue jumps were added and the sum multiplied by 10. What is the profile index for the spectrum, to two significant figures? 16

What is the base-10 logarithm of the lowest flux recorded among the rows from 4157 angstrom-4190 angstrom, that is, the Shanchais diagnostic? 1.30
